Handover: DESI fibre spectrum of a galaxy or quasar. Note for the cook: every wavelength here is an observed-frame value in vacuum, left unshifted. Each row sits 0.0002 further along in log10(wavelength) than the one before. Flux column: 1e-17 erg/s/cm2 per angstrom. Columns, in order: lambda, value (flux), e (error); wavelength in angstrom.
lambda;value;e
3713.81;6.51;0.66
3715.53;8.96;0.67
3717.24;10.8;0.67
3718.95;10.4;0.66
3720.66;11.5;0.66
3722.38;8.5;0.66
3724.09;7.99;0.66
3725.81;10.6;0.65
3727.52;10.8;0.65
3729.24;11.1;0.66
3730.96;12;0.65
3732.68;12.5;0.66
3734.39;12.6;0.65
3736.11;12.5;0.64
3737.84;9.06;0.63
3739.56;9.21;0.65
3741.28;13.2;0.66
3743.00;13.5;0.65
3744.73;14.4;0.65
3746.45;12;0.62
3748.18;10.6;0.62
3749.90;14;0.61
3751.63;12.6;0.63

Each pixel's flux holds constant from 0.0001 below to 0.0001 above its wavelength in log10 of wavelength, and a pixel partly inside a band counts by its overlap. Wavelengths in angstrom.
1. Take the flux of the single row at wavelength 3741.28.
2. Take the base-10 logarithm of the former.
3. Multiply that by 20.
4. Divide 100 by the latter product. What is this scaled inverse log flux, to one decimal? 4.5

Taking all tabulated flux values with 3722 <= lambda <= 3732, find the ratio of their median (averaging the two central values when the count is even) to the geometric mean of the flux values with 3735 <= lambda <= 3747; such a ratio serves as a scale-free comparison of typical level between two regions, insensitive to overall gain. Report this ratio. 0.91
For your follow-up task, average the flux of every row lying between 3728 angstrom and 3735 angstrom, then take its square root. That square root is 3.5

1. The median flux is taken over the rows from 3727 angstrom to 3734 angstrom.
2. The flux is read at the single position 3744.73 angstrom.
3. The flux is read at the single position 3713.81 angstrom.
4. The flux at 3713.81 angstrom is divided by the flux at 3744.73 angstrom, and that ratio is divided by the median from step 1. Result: 0.039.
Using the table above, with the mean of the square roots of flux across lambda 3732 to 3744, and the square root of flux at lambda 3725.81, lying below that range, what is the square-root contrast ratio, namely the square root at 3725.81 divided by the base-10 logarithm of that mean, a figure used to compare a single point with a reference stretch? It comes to 6.1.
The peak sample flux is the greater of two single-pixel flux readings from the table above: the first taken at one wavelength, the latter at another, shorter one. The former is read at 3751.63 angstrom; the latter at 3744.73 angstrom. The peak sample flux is 14.4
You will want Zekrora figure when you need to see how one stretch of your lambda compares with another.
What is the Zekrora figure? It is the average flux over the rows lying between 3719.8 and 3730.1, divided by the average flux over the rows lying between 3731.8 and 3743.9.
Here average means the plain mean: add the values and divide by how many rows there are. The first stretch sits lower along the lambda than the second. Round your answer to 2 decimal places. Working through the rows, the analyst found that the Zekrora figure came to 0.85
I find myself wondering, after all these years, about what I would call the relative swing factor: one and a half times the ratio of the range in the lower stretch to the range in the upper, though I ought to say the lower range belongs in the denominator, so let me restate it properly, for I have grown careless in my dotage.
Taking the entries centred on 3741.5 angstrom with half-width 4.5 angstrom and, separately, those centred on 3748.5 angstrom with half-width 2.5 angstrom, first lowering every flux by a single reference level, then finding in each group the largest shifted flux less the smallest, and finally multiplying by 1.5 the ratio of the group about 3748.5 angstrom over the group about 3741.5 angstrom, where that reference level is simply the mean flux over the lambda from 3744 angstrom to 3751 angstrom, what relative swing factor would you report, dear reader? 1.0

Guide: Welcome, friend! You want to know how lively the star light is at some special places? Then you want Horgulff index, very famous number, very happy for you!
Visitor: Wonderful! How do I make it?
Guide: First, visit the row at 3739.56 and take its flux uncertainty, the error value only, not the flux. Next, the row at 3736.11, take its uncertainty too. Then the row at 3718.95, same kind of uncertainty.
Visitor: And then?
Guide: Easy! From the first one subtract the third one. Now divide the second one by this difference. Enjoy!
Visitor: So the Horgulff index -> -64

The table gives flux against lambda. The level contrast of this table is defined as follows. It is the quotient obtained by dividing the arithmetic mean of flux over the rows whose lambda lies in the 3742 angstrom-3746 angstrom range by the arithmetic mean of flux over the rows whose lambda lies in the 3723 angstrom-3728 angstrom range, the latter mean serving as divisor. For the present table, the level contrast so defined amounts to 1.42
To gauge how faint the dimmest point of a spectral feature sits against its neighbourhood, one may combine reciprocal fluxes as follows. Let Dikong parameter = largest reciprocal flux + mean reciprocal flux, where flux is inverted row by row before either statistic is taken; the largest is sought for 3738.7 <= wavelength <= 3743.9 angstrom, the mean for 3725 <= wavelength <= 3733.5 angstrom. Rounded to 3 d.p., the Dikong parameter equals 0.197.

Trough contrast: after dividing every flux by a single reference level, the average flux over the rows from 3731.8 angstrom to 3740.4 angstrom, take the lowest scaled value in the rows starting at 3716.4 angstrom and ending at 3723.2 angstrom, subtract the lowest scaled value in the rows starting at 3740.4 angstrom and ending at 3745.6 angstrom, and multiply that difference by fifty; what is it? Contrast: -21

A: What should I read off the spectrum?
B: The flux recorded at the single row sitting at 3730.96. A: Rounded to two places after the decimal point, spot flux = 12.00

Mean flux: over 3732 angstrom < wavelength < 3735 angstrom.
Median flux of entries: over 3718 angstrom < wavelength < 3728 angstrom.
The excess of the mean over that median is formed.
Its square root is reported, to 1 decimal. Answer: 1.4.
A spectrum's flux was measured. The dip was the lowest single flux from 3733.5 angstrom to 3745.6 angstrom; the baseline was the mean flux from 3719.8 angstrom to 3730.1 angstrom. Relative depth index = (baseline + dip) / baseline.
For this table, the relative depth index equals 1.90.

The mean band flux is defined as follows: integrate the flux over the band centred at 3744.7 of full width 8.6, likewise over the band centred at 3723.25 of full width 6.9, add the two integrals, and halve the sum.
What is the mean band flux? 88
